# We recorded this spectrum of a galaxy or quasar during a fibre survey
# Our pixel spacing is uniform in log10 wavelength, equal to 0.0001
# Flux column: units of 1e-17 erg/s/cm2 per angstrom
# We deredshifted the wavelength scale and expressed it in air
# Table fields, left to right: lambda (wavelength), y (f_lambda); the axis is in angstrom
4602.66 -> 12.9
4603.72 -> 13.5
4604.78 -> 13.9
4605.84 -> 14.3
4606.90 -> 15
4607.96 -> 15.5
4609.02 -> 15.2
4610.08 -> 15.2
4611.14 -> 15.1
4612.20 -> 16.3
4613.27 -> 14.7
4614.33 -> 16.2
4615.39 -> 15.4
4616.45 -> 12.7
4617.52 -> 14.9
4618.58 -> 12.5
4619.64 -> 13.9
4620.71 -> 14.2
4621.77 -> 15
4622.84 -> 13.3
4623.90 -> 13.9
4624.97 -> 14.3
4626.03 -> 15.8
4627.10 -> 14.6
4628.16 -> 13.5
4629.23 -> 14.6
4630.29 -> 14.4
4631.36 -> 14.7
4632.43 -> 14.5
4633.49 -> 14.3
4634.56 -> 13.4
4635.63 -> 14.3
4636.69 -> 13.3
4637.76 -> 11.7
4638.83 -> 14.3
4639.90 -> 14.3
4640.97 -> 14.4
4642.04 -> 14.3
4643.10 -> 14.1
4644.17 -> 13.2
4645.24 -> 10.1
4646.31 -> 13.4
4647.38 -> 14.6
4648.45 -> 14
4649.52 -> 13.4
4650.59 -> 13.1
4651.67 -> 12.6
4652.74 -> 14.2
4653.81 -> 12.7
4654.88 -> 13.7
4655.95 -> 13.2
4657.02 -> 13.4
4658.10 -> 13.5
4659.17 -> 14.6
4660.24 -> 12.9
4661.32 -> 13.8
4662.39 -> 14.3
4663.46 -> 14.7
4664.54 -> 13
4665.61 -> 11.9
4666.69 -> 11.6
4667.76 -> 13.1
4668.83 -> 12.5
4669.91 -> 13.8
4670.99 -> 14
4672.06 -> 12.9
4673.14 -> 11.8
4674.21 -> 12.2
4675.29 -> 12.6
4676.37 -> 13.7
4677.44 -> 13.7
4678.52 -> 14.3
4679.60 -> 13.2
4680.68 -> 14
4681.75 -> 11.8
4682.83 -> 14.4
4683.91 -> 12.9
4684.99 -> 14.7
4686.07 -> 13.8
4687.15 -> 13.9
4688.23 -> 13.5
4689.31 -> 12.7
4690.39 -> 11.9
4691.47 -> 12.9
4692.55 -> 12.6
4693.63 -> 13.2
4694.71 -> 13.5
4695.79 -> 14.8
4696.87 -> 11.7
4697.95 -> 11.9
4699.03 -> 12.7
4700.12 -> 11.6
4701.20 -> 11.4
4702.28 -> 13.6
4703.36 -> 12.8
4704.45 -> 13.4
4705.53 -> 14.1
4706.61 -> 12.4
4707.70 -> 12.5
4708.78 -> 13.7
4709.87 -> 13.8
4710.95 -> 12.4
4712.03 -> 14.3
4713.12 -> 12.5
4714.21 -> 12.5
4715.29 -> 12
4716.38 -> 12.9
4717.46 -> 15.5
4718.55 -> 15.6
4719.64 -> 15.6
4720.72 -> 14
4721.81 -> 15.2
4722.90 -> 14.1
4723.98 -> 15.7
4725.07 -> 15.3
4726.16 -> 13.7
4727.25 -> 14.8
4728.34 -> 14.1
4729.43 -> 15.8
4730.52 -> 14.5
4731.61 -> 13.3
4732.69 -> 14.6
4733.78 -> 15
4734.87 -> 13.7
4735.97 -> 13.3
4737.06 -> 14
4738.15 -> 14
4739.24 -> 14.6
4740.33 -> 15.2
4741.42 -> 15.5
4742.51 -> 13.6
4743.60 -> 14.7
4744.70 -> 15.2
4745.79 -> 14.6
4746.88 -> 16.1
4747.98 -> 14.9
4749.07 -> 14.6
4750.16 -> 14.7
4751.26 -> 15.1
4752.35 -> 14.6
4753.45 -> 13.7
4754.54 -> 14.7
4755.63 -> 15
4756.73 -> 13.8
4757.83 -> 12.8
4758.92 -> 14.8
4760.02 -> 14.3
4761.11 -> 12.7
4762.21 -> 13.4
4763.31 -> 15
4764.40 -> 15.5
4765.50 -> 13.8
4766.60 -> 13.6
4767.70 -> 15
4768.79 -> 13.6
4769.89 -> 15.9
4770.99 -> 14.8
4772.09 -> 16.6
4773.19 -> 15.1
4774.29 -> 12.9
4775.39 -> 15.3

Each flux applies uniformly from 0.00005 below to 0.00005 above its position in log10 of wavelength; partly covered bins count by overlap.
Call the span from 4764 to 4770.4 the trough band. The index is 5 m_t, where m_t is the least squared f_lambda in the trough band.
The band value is 925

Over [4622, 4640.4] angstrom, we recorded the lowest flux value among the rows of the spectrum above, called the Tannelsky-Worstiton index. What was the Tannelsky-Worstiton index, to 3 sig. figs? 11.7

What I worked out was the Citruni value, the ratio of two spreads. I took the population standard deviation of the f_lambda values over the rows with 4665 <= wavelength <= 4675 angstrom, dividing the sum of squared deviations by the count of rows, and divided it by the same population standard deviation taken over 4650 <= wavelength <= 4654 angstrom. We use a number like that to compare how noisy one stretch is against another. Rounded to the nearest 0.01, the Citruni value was 1.29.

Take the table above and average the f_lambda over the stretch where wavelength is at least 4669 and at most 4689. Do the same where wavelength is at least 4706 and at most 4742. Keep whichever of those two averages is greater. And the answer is 14.1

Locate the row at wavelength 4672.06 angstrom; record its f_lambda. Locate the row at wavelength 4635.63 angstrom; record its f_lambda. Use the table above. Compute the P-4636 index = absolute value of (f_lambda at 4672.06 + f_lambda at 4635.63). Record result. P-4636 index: 27.2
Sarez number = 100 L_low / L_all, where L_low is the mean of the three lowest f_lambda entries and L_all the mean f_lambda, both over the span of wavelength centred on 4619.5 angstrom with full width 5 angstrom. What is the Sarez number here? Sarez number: 96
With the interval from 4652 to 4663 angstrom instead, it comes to 95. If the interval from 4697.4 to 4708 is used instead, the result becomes 92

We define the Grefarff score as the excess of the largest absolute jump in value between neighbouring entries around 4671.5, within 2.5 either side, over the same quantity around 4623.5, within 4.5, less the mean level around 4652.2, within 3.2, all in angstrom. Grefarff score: -13.9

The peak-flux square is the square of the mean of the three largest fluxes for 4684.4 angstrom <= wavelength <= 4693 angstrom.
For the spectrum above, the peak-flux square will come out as 200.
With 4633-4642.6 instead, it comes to 205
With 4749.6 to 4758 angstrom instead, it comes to 223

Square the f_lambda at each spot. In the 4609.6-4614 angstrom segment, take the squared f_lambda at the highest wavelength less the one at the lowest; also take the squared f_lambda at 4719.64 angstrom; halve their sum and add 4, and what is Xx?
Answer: 118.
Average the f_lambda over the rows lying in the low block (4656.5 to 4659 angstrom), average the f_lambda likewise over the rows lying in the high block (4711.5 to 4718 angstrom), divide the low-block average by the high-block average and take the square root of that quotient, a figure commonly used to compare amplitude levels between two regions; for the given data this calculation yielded 1.01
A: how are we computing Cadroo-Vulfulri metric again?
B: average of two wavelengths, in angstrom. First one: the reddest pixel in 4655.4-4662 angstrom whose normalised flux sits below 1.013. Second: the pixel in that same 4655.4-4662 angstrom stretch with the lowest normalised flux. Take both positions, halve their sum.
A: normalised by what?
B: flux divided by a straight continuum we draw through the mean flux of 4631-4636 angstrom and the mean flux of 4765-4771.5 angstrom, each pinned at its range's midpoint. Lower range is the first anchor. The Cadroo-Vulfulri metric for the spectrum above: 4660.8 angstrom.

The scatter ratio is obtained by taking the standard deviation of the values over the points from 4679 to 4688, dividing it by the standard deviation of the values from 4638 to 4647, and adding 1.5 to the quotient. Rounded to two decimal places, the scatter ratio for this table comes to 2.14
